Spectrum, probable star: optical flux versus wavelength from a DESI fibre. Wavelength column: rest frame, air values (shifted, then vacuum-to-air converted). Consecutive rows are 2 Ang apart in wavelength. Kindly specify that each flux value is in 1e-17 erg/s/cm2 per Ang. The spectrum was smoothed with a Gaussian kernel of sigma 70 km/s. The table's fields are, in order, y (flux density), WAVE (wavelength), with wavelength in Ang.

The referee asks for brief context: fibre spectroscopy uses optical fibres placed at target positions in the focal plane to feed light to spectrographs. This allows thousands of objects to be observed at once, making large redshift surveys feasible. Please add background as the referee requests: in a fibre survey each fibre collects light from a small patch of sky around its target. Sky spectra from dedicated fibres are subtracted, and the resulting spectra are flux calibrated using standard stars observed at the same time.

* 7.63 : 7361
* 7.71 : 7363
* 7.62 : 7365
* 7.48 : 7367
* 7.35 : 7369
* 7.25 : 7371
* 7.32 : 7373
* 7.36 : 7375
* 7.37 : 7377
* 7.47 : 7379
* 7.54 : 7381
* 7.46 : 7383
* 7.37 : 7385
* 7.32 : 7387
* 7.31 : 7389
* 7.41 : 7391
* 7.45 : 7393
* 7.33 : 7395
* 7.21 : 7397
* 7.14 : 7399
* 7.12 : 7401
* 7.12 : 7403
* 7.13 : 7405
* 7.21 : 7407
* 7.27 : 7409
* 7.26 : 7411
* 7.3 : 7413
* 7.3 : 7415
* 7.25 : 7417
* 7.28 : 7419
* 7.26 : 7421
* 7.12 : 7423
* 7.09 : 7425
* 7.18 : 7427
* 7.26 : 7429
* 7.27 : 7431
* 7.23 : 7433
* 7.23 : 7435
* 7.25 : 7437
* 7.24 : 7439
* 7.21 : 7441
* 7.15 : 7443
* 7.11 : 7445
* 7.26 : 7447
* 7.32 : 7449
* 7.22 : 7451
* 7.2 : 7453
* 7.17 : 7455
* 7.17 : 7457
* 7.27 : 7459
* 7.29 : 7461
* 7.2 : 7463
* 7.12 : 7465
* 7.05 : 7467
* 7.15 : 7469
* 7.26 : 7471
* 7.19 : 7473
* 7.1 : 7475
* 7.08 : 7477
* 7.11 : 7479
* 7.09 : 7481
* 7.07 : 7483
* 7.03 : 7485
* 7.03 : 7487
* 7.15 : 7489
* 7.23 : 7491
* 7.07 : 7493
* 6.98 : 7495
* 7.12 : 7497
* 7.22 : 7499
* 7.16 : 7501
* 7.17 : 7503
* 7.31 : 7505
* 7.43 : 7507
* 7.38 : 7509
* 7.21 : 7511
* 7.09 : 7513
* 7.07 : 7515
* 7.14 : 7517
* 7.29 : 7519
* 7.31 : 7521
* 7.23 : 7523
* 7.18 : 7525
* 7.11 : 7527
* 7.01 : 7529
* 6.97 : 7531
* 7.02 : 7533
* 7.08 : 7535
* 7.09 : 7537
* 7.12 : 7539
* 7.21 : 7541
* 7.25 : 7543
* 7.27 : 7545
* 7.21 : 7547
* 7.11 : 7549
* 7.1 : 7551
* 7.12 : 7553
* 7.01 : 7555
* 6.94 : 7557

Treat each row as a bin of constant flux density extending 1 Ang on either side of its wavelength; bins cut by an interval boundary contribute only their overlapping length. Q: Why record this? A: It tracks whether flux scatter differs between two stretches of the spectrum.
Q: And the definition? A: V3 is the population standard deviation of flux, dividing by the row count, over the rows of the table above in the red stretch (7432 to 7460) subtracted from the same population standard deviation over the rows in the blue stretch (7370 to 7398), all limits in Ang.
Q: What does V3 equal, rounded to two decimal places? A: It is 0.03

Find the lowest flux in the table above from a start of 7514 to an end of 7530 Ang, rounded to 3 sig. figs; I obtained 7.01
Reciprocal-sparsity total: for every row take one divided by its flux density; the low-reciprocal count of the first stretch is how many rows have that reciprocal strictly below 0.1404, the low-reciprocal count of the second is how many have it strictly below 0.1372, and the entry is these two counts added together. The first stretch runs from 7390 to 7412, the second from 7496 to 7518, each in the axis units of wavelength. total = 12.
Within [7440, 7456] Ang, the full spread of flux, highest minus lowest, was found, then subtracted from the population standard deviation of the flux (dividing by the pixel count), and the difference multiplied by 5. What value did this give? -0.74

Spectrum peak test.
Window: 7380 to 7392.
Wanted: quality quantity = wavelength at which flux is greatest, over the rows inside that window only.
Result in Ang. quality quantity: 7381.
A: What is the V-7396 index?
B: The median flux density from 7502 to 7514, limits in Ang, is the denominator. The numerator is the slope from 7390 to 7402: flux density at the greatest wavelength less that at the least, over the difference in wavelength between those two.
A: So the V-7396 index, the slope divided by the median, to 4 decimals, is -0.0040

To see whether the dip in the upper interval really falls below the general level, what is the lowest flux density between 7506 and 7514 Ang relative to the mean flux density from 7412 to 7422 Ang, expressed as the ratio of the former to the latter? 0.9742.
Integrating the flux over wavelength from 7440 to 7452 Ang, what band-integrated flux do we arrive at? 86.5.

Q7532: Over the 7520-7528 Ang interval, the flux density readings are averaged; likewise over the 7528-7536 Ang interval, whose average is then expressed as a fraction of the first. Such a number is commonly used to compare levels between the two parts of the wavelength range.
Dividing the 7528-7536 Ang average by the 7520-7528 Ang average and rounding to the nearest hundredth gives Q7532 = 0.97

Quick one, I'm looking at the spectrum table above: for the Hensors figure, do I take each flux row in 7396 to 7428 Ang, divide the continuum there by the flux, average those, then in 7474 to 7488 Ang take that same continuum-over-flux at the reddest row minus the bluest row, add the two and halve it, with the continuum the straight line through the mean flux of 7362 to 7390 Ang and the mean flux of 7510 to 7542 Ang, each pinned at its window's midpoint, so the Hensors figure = 0.514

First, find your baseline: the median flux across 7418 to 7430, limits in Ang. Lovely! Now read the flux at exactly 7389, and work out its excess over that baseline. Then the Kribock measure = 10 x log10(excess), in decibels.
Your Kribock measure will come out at -10.5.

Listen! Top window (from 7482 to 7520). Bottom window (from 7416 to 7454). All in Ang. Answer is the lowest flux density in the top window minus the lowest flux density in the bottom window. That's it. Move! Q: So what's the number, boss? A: -0.11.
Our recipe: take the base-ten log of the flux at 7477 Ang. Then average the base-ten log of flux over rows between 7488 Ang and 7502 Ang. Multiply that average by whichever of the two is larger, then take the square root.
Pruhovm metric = 0.853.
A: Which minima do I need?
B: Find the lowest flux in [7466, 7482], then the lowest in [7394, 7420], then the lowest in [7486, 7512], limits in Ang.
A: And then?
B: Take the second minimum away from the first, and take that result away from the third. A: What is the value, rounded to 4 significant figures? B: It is 7.050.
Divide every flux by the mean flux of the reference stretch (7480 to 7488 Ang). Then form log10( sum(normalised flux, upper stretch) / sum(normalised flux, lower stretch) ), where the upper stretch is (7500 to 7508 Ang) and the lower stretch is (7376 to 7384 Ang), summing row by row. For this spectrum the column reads -0.011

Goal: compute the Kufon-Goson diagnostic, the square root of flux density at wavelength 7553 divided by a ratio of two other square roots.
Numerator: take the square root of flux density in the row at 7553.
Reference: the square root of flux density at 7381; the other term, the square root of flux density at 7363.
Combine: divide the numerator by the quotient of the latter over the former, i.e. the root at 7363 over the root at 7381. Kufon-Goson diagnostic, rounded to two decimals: 2.64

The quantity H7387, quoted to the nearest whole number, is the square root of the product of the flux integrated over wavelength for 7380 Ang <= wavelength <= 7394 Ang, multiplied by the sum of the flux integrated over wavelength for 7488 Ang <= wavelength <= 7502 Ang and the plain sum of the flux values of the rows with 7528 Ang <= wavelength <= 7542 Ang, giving 124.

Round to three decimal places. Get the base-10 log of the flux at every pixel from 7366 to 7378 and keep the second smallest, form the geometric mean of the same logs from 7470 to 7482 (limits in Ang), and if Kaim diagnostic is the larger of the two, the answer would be 0.865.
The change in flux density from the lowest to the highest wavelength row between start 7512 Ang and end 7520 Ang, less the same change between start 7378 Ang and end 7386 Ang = 0.3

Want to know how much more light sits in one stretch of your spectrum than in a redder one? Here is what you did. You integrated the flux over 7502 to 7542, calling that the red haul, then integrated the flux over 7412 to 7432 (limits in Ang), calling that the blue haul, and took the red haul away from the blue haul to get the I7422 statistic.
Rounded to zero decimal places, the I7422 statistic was -142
